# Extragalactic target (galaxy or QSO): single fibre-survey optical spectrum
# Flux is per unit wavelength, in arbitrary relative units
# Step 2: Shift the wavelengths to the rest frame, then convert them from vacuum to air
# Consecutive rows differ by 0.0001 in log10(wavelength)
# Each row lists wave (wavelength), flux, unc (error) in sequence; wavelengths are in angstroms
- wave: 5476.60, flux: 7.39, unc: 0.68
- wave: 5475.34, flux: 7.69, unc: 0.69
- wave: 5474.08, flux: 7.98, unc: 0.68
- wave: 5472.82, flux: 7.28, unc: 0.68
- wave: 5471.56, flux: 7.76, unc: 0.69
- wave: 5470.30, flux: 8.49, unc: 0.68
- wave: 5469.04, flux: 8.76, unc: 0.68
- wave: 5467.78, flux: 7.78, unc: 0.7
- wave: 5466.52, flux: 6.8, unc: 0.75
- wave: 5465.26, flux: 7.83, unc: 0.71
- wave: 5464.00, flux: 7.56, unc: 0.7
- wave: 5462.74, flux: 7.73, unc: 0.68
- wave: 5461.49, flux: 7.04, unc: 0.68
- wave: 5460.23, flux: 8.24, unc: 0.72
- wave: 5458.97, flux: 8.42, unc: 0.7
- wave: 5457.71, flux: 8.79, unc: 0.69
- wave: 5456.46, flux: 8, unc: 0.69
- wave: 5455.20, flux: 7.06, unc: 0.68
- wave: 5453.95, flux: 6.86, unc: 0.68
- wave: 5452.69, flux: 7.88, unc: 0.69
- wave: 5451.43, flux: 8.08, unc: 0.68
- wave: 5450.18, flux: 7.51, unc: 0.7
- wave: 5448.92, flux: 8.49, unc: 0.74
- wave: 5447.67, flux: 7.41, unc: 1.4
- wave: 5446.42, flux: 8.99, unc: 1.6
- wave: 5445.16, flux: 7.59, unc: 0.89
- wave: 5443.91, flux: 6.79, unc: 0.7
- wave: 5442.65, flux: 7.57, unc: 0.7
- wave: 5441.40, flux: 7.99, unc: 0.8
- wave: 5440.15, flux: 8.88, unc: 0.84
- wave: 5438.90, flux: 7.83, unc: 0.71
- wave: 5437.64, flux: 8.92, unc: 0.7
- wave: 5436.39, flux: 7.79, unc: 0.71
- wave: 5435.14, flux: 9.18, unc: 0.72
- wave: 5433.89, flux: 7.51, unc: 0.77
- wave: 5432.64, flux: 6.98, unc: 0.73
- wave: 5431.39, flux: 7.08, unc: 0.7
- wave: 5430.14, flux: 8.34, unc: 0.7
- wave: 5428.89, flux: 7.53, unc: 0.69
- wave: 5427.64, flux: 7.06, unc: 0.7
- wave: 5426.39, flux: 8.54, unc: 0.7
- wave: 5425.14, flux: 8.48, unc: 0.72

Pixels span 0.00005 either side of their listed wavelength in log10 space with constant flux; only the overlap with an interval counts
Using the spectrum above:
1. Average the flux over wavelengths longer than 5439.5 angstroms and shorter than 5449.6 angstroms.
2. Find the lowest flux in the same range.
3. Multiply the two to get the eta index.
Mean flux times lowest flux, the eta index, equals 54.1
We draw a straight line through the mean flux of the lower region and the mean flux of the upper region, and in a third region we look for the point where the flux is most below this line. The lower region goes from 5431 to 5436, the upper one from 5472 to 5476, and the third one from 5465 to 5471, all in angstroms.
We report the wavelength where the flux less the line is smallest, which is 5466.52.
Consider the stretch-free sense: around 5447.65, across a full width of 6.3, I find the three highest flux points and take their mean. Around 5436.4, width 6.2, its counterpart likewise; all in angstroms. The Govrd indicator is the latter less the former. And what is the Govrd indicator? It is 0.29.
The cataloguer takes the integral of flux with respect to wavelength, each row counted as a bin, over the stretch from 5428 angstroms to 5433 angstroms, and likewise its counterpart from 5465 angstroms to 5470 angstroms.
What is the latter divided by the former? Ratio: 1.05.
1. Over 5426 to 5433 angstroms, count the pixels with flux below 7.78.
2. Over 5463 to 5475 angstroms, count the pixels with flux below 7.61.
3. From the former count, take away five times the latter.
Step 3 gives -11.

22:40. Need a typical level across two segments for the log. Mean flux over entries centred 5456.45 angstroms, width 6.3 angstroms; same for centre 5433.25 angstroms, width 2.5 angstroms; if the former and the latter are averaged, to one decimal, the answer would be 7.5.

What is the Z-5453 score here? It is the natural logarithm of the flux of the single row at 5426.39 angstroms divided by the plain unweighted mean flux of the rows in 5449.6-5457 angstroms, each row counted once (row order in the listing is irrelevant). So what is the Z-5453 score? 0.12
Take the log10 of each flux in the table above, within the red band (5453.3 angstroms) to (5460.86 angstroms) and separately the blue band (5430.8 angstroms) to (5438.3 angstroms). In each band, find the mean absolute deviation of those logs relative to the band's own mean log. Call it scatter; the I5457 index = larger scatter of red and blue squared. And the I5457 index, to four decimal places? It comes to 0.0016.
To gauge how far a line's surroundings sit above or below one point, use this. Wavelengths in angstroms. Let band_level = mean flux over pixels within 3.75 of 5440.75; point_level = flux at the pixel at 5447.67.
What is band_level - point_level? 0.59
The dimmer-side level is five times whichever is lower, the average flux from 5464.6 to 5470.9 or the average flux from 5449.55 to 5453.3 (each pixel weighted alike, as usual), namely 39.1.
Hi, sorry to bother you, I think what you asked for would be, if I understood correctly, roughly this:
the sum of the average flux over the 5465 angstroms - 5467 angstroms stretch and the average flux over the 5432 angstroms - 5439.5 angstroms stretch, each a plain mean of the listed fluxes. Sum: 15.3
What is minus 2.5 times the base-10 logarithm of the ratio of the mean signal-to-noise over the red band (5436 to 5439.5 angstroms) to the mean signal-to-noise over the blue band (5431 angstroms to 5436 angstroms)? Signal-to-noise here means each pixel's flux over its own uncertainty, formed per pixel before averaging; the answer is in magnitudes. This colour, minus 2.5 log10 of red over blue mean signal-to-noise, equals -0.10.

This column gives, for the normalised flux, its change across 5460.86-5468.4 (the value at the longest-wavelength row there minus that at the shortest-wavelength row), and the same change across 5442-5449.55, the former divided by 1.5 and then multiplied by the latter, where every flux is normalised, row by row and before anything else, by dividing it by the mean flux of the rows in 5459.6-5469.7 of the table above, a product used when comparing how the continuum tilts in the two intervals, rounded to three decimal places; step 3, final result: 0.008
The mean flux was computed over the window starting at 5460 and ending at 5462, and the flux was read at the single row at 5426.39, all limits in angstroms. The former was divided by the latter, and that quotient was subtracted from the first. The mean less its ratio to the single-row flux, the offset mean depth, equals 6.7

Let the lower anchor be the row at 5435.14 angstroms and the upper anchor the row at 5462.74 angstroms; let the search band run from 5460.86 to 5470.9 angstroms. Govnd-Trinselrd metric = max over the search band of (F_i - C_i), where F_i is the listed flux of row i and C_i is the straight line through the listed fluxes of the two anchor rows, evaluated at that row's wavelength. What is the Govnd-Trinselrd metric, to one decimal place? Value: 1.4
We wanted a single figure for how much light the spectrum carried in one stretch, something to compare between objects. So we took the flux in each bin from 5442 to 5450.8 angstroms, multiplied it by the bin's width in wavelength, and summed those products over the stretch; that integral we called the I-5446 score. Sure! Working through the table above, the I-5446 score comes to 68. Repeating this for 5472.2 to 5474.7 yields 19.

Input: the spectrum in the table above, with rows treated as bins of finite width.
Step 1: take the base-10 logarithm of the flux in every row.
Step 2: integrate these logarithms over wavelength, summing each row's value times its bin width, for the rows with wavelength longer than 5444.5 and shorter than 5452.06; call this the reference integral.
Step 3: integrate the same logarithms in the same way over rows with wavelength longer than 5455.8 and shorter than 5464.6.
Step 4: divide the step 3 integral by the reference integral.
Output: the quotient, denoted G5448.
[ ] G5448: 1.2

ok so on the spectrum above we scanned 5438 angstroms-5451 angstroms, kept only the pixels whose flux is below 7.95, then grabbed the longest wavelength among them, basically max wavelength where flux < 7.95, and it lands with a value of 5450.18 angstroms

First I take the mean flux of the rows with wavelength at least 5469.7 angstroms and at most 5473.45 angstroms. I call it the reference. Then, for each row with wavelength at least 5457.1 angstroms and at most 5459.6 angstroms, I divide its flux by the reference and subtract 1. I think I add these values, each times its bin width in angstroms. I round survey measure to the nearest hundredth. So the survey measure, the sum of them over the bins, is 0.24 angstroms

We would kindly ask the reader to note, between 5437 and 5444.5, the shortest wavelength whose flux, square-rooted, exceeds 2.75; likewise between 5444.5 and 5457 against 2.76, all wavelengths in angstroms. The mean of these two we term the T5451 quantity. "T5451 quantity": 5442.0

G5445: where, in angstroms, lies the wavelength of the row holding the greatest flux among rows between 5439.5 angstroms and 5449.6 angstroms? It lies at 5446.42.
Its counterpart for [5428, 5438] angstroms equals 5435.14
